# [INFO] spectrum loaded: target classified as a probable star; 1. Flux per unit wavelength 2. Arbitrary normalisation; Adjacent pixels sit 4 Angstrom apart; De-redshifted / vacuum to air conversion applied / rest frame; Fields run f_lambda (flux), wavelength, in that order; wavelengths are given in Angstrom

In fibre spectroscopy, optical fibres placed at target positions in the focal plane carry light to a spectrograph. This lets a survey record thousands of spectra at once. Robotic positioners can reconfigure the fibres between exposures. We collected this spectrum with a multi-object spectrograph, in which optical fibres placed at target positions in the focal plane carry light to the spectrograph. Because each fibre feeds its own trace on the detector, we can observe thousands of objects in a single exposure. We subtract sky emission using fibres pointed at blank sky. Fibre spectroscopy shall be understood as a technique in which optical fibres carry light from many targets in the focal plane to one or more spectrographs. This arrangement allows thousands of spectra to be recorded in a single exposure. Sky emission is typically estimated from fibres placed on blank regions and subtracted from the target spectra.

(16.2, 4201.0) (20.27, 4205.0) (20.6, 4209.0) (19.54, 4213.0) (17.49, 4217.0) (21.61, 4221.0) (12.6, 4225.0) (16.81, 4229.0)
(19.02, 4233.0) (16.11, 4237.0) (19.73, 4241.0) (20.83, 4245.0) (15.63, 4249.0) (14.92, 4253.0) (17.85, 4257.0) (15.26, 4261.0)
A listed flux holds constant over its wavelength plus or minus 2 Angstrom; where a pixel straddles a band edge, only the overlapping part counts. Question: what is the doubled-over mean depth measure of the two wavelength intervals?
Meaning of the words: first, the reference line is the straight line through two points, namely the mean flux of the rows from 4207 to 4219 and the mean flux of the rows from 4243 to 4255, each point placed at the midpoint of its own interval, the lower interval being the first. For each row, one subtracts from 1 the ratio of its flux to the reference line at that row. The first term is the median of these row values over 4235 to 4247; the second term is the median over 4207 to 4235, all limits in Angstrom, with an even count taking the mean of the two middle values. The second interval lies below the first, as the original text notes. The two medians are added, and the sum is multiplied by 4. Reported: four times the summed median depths -0.56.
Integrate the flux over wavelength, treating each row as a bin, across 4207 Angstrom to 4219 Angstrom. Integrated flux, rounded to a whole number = 231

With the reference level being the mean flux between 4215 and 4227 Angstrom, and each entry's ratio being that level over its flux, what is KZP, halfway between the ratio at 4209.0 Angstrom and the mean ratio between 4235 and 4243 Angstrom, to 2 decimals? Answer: 0.90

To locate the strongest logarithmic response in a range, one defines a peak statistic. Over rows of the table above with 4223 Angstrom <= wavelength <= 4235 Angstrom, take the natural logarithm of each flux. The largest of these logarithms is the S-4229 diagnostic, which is 2.95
